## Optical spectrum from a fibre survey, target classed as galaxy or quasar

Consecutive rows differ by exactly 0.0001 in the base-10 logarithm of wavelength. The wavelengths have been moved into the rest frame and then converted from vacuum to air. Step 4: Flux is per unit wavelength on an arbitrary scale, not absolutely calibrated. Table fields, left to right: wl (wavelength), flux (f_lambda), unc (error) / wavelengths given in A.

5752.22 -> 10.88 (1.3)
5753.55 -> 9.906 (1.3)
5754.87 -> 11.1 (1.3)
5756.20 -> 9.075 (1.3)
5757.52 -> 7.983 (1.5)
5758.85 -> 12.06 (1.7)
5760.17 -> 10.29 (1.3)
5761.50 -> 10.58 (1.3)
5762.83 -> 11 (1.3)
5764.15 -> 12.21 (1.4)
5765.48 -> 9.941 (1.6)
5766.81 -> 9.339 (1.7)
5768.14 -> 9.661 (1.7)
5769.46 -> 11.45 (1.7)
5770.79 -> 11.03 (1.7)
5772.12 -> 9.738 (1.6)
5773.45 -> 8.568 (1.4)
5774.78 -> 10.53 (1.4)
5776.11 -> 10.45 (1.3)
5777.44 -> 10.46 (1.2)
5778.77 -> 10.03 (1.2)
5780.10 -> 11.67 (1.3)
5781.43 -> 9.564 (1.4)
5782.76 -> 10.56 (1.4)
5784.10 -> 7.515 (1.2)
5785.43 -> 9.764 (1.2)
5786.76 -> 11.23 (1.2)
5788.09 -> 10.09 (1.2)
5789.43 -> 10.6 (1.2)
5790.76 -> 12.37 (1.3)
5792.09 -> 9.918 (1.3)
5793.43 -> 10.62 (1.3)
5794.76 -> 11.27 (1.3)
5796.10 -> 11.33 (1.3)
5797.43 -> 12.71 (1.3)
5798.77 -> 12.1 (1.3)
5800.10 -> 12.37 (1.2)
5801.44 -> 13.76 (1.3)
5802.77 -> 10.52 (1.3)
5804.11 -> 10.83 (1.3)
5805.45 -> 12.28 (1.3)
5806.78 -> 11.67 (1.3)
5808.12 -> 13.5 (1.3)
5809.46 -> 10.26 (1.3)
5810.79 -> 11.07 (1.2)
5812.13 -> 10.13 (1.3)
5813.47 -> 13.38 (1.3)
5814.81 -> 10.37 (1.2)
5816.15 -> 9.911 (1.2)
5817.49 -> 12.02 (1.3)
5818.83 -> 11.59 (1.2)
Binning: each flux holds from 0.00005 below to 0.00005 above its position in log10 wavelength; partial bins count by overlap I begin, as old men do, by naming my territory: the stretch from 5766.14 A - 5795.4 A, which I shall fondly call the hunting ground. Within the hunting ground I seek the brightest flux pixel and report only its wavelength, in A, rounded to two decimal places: 5790.76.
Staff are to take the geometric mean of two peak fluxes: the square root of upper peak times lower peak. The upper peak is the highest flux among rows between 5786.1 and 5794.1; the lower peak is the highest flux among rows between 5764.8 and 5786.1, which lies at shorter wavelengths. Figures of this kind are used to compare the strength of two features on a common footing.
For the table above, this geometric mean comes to 12.0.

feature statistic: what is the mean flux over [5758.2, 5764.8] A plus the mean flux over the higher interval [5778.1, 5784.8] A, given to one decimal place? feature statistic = 21.1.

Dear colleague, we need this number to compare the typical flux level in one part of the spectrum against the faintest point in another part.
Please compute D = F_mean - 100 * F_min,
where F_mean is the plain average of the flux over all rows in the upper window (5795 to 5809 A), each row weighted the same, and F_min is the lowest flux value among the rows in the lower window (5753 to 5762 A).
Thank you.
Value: -786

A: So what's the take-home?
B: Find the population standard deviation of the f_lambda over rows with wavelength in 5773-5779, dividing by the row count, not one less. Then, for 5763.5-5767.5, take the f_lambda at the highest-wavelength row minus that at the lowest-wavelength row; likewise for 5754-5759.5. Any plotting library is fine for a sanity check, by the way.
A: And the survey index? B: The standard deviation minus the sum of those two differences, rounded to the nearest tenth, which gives 2.7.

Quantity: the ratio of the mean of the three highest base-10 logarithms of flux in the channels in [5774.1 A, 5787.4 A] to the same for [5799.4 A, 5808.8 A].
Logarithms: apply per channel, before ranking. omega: 0.934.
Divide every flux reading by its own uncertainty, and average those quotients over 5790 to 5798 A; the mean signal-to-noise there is 8.7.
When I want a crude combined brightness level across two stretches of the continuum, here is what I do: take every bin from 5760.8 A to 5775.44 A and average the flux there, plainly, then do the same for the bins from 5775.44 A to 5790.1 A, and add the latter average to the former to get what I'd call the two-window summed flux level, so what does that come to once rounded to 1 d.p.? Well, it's 20.5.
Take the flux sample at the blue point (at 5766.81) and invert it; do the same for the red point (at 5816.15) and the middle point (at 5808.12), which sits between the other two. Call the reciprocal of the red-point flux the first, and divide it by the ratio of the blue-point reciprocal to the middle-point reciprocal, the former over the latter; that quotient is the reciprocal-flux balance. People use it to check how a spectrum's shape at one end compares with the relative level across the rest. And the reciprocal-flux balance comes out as 0.070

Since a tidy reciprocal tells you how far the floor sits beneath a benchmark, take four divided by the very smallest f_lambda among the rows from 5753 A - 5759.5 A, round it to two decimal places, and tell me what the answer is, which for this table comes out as 0.50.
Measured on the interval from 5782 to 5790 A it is 0.53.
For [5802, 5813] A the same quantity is 0.39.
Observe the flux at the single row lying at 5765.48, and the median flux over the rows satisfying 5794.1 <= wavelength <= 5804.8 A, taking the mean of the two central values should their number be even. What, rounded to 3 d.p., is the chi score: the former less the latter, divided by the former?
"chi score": -0.178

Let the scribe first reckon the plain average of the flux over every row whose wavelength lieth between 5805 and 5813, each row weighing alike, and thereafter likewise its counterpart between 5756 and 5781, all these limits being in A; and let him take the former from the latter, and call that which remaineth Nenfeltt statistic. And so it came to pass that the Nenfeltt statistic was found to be -1.2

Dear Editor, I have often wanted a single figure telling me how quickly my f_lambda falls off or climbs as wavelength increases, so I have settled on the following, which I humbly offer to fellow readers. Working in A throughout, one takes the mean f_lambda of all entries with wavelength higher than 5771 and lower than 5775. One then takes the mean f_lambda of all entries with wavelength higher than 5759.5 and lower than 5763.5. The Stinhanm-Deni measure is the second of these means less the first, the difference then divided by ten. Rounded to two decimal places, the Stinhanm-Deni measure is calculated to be 0.10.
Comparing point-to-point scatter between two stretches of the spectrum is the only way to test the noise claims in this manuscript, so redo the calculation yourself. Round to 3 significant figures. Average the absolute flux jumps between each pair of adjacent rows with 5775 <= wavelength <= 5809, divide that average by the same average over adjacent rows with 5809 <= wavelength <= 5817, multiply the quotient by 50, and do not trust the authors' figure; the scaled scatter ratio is 37.3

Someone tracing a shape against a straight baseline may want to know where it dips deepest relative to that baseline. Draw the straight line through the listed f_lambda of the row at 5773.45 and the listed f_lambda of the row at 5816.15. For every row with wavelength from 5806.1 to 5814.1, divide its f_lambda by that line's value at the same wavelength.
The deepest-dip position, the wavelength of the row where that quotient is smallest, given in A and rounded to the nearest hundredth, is 5812.13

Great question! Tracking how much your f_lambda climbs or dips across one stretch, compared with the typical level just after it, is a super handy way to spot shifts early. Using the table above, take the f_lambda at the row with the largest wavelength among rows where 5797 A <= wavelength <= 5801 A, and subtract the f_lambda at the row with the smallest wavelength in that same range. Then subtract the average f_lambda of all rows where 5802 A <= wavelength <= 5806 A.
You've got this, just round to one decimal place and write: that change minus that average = -11.6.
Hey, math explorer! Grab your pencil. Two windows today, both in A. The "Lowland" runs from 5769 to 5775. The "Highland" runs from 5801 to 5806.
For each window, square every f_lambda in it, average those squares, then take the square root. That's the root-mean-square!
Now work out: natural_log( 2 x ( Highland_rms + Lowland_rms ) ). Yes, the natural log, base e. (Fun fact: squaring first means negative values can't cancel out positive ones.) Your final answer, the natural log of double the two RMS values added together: 3.79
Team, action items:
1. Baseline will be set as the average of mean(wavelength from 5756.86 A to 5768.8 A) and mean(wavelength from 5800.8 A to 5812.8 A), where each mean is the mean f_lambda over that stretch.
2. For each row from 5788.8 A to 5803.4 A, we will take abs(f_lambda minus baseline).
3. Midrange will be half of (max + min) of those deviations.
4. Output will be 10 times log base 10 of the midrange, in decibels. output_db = 1.9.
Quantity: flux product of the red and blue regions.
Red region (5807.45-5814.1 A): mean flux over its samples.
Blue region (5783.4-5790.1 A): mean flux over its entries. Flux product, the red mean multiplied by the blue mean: 115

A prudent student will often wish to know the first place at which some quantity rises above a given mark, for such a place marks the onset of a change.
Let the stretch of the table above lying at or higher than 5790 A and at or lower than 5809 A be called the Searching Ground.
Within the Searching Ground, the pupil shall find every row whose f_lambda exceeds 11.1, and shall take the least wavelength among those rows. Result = 5790.76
